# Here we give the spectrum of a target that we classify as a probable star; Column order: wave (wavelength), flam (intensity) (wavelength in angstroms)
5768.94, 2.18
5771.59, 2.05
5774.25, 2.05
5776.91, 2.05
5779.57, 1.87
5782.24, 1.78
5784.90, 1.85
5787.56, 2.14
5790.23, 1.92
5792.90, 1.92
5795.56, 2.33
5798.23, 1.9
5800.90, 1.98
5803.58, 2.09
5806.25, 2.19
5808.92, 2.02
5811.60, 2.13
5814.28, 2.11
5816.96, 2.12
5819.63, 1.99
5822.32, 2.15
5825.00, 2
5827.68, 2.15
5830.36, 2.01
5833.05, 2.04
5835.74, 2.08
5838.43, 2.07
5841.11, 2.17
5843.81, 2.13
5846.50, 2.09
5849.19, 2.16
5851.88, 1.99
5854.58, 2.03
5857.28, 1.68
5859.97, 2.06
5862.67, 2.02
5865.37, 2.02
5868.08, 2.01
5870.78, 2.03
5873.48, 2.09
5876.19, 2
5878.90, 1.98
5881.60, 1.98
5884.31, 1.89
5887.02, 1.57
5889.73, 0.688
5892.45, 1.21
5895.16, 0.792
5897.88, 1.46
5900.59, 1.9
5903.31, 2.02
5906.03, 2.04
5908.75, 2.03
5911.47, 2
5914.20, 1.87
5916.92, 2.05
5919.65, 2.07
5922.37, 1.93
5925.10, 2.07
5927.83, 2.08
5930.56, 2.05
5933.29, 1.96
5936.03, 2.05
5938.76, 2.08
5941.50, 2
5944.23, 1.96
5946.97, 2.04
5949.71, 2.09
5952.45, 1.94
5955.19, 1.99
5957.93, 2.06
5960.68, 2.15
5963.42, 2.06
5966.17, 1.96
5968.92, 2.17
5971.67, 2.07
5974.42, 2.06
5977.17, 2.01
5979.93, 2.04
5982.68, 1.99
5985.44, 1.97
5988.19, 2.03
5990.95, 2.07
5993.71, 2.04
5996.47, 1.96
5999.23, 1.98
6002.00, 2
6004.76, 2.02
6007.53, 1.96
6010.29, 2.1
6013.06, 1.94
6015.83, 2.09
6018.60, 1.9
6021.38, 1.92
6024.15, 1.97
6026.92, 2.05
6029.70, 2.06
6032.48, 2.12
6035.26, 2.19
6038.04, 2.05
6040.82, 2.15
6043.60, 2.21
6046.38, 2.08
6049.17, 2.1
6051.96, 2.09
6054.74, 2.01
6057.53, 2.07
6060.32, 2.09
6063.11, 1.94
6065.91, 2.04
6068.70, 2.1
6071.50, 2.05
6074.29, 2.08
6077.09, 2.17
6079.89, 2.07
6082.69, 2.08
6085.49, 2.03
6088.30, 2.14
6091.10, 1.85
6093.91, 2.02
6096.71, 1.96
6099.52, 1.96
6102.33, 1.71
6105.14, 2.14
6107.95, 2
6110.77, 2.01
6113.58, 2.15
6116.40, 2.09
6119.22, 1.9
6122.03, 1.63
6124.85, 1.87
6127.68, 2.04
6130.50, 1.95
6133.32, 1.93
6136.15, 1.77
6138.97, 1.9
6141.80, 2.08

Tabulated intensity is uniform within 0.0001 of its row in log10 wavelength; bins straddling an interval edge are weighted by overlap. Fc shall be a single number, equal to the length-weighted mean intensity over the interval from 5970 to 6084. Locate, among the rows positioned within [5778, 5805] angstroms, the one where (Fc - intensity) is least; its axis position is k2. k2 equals 5795.56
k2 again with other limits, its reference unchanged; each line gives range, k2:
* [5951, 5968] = 5960.68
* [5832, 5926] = 5841.11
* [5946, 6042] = 6035.26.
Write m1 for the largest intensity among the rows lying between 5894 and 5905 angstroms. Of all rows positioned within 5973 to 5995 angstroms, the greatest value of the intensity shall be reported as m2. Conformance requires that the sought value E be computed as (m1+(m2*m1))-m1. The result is 4.18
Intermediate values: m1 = 2.02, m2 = 2.07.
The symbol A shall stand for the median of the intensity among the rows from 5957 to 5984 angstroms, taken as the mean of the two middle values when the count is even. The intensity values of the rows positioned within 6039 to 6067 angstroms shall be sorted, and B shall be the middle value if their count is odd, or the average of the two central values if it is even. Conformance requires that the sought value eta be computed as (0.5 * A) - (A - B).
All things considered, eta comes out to 1.055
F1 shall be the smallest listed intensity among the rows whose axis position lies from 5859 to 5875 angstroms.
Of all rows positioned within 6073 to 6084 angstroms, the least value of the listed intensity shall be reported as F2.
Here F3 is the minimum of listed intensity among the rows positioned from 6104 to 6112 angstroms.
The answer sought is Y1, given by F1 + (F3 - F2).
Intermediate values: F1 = 2.01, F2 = 2.07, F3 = 2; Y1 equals 1.94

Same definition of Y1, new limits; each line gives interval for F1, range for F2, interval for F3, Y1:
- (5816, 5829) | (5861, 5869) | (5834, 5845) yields 2.05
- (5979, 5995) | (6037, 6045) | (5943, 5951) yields 1.88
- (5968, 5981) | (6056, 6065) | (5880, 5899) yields 0.76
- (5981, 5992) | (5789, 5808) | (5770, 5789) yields 1.85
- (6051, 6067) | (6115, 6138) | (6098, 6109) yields 2.02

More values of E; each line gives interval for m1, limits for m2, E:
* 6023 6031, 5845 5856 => 4.45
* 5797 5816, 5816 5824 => 4.71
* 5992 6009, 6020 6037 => 4.47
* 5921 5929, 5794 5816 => 4.85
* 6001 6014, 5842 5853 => 4.54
